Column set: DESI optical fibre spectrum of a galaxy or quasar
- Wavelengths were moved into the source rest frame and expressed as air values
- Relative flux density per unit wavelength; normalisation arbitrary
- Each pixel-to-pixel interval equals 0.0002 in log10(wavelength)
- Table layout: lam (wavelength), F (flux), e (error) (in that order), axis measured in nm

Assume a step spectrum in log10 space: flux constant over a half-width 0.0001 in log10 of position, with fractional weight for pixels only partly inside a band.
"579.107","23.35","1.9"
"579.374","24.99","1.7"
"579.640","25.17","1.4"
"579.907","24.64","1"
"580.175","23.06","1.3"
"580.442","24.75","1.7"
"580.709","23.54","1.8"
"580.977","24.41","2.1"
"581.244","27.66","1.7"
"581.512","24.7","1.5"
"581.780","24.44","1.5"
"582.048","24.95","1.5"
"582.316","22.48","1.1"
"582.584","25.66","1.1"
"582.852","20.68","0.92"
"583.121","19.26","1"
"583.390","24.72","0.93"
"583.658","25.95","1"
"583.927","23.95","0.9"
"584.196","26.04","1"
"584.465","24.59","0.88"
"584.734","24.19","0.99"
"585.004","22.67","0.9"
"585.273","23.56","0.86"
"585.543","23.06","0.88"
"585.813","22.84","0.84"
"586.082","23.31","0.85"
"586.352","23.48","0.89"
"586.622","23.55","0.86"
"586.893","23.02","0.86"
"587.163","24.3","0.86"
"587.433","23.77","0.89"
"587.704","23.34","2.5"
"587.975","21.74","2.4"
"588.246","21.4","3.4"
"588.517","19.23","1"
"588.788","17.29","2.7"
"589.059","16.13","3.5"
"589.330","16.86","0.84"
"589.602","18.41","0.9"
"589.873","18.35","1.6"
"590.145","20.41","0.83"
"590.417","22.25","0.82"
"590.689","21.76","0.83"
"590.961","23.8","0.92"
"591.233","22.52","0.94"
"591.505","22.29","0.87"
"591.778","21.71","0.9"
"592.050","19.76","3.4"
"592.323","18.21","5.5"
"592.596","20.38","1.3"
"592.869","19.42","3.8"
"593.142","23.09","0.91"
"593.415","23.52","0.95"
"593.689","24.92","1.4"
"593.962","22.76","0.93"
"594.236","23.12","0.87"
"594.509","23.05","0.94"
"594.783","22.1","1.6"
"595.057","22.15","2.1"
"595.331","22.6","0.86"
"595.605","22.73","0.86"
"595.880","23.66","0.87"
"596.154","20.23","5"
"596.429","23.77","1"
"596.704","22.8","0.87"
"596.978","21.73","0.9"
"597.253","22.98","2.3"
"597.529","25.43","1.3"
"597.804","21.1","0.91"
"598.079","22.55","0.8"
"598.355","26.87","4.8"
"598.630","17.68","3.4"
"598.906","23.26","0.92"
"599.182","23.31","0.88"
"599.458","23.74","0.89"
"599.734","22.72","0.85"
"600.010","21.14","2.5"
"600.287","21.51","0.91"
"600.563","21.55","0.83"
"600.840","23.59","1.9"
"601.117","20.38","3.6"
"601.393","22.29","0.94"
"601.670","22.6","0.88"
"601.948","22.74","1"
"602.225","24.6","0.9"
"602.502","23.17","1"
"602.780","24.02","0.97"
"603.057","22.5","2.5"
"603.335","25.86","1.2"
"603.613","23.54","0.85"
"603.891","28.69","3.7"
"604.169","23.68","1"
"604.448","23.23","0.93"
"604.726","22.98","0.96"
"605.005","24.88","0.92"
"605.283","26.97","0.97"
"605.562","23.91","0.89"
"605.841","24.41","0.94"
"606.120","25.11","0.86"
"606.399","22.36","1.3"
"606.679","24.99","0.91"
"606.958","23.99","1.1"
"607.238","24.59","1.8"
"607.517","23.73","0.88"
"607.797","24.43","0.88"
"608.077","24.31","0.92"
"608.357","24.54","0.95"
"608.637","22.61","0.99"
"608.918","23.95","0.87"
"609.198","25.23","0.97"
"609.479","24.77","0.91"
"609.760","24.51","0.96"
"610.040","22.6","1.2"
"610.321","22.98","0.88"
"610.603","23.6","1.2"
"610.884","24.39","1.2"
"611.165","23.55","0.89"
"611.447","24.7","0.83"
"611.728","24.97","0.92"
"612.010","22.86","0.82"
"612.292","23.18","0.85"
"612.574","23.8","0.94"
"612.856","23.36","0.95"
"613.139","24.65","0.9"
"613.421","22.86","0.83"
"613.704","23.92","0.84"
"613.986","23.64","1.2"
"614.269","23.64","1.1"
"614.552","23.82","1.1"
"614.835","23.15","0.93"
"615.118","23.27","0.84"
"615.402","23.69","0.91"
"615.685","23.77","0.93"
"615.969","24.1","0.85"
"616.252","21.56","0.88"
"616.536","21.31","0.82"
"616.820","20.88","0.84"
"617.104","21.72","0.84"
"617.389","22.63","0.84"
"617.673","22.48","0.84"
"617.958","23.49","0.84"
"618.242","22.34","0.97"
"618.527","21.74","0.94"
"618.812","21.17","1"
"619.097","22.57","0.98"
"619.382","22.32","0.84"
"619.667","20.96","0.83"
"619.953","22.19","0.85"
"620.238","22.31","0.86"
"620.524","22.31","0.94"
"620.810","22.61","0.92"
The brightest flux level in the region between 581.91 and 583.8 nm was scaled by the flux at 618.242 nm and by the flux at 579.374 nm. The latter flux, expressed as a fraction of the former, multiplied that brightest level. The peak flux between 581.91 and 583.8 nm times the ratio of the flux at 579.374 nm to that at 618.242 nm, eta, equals 29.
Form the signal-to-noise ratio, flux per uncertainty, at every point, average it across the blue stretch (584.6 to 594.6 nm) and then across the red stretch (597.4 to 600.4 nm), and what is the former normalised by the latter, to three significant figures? 1.02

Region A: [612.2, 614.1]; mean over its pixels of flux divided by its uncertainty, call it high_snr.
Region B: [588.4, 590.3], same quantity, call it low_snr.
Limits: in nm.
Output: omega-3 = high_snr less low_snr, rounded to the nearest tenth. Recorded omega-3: 10.5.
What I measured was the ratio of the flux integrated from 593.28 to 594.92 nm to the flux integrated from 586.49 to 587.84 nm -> 1.20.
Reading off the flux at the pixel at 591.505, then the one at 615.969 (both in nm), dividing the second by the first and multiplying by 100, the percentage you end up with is 108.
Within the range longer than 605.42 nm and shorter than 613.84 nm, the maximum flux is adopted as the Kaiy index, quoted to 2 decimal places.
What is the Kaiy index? 25.23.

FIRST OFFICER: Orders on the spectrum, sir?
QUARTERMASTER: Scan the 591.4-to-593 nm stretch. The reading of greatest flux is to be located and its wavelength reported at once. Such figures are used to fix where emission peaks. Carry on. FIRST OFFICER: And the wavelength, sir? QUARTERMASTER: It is 591.505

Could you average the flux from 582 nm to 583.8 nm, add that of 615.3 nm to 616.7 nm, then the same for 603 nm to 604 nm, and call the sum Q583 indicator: 71.4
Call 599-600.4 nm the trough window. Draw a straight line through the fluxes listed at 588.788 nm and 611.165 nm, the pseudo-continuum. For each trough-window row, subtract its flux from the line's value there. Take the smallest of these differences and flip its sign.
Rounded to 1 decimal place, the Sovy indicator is 3.5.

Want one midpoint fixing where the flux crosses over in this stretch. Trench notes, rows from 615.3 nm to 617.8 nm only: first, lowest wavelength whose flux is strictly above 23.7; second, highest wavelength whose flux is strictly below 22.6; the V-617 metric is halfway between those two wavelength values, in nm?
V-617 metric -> 616.68 nm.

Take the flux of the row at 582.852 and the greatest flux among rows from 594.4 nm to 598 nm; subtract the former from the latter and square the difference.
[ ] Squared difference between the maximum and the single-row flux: 23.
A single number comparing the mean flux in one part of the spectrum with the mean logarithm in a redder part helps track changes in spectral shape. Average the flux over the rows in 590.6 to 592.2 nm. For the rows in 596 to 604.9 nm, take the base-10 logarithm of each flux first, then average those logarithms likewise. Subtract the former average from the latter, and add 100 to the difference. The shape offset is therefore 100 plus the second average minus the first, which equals 79.4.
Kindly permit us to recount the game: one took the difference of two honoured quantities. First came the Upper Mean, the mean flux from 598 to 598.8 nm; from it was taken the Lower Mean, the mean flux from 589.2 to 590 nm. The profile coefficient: 4.5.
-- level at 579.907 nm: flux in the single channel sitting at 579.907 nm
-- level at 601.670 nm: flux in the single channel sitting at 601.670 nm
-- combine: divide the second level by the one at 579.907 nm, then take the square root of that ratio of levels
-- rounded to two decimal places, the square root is 0.96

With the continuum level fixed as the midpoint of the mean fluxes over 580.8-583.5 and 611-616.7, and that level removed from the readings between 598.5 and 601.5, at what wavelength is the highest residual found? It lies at 599.458 nm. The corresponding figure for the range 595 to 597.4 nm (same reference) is 596.429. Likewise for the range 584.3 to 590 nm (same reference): 584.465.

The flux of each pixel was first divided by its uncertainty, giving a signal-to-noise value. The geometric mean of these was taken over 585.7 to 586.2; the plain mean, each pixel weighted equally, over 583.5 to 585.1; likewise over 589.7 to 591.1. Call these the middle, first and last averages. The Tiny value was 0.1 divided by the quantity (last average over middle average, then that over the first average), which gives 3.1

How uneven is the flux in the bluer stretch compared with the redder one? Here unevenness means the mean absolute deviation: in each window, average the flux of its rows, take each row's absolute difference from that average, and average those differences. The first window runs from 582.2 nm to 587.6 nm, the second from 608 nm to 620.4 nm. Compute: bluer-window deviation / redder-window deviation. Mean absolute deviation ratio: 1.204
